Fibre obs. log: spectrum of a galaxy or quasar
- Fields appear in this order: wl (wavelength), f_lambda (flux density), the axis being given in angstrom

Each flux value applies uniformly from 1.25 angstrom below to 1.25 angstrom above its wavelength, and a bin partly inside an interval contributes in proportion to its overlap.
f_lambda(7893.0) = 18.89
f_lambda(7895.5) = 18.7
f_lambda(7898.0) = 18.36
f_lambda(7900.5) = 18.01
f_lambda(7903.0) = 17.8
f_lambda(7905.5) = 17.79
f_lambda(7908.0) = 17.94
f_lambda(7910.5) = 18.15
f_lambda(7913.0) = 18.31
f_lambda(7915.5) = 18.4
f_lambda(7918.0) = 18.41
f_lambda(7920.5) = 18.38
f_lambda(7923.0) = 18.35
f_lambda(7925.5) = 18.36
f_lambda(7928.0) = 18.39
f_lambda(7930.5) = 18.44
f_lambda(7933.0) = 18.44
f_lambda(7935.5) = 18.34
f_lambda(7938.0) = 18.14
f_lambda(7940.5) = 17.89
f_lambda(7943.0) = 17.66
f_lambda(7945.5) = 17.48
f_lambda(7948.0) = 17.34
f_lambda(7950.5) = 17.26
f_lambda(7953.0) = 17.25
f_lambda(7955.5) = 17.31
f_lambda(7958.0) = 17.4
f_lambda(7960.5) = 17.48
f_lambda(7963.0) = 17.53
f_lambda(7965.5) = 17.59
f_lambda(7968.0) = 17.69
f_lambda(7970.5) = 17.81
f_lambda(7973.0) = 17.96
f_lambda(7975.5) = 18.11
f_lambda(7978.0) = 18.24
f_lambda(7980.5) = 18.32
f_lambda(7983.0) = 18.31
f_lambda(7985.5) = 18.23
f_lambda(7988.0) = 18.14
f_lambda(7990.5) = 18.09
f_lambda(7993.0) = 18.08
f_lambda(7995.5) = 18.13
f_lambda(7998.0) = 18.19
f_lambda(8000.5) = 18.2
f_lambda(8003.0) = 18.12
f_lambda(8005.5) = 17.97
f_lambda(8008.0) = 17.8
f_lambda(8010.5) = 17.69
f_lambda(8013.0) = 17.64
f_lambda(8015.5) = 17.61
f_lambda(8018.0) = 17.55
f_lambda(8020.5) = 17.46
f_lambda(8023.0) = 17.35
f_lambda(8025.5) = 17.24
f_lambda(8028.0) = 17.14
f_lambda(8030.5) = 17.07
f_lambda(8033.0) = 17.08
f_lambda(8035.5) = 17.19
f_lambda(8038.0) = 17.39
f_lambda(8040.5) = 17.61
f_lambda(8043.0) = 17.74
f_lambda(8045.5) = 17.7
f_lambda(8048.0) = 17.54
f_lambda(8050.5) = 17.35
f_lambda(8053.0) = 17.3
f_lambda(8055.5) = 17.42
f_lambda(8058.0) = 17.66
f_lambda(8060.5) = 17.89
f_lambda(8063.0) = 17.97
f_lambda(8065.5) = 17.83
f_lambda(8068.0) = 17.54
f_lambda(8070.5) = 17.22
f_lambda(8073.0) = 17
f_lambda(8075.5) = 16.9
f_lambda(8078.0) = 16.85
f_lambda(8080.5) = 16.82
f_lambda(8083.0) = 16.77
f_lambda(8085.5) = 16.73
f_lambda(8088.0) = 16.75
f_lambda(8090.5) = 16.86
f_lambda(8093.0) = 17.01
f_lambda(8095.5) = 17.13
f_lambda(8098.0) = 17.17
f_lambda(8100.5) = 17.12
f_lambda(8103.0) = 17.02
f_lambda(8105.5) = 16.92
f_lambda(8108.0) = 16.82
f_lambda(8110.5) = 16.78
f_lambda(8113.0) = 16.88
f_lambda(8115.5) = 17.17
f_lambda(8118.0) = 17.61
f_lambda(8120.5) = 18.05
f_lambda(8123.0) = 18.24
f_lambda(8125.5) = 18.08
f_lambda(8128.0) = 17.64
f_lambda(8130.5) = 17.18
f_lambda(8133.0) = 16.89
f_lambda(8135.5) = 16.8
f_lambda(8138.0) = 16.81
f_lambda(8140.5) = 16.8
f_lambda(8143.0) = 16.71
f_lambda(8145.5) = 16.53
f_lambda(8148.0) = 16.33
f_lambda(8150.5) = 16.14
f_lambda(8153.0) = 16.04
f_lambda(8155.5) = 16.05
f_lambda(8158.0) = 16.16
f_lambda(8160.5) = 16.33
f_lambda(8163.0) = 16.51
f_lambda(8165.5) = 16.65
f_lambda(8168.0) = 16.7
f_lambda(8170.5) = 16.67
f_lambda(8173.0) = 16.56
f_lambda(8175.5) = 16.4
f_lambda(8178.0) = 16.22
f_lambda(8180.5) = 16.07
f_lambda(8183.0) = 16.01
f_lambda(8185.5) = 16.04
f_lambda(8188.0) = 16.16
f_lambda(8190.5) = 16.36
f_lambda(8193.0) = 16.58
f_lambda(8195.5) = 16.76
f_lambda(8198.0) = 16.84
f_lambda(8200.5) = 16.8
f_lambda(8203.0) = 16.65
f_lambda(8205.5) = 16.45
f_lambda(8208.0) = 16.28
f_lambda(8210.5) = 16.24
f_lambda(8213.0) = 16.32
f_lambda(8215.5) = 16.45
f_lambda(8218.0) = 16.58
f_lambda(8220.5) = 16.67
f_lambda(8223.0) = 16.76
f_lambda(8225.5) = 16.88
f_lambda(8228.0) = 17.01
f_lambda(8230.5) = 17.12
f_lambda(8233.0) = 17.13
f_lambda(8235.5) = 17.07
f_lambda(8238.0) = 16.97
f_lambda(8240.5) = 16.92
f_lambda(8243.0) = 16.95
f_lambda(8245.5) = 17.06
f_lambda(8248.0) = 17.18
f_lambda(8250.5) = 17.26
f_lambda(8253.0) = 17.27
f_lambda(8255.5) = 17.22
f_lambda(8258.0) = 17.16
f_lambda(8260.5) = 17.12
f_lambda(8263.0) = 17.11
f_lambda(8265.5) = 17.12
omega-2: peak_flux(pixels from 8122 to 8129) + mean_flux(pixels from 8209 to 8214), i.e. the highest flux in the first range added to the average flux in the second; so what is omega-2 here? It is 34.5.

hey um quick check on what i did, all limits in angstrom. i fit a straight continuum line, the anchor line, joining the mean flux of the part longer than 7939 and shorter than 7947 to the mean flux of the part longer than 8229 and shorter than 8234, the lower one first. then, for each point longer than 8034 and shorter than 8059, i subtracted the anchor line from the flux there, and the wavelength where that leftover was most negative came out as 8035.5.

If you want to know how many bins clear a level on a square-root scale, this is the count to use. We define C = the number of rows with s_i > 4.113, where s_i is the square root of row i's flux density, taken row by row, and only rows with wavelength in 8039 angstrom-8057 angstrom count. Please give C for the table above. 7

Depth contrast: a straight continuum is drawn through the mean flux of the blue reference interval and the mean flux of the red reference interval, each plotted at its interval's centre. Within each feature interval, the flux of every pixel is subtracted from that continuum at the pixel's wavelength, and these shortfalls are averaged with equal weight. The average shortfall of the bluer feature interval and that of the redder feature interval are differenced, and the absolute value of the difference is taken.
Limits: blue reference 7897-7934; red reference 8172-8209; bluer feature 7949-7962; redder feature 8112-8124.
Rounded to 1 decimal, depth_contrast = 1.3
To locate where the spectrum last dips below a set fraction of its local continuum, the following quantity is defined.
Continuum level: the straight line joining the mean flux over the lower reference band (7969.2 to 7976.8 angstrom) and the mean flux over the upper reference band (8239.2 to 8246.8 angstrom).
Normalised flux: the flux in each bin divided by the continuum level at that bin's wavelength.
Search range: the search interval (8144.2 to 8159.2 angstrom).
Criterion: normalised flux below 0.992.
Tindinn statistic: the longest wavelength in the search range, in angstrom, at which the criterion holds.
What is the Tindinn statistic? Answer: 8158.0 angstrom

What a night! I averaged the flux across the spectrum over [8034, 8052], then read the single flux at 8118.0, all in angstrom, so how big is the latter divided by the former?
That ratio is 1.01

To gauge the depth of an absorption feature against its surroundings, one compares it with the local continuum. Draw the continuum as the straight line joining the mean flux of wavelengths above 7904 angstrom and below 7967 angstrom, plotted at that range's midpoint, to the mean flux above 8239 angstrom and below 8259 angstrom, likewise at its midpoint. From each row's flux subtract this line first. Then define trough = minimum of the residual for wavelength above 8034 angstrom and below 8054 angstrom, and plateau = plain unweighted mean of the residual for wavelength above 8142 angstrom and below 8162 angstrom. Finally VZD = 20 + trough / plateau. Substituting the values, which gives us 20.4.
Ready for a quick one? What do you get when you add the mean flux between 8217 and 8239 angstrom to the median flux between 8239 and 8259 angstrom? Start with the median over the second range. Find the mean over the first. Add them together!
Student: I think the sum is 34.1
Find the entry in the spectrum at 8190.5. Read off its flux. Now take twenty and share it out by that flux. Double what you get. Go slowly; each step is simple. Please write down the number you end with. 2.44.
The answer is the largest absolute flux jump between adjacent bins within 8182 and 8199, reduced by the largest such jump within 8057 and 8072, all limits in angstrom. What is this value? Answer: -0.10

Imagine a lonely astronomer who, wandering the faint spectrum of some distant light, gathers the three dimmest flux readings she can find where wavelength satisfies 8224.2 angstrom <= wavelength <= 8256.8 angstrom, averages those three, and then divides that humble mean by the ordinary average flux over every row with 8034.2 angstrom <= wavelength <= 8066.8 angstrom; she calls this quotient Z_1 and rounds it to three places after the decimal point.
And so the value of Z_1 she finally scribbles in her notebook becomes 0.962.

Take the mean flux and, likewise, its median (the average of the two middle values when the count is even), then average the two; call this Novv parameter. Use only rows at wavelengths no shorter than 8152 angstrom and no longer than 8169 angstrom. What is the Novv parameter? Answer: 16.3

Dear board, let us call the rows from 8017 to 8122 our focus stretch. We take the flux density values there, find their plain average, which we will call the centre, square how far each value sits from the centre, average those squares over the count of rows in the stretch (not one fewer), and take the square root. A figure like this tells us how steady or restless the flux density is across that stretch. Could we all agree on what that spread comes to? 0.36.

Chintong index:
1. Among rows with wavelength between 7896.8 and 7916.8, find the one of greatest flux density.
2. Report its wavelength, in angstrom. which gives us 7915.5 angstrom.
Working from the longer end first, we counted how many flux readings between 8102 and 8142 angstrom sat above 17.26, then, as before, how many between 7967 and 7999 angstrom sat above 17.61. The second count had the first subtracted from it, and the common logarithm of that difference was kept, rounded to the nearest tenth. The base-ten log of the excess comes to 0.9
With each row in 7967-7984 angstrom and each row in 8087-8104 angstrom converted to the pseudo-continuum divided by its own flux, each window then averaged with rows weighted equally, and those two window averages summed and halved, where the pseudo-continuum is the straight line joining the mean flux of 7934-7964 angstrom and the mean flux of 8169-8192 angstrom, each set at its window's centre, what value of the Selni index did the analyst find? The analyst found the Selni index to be 0.976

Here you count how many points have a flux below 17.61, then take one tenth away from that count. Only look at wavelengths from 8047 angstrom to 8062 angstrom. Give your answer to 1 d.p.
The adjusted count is 3.9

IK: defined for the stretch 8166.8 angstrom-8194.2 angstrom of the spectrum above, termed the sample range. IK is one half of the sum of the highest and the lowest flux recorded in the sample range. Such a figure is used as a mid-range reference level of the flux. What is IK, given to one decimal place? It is 16.4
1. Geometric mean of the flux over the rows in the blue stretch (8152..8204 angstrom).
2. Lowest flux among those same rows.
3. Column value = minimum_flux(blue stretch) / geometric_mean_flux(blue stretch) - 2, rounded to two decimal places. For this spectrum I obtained -1.02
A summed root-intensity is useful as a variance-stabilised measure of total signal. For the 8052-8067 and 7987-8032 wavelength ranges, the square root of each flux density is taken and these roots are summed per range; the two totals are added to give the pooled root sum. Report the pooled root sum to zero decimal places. 101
